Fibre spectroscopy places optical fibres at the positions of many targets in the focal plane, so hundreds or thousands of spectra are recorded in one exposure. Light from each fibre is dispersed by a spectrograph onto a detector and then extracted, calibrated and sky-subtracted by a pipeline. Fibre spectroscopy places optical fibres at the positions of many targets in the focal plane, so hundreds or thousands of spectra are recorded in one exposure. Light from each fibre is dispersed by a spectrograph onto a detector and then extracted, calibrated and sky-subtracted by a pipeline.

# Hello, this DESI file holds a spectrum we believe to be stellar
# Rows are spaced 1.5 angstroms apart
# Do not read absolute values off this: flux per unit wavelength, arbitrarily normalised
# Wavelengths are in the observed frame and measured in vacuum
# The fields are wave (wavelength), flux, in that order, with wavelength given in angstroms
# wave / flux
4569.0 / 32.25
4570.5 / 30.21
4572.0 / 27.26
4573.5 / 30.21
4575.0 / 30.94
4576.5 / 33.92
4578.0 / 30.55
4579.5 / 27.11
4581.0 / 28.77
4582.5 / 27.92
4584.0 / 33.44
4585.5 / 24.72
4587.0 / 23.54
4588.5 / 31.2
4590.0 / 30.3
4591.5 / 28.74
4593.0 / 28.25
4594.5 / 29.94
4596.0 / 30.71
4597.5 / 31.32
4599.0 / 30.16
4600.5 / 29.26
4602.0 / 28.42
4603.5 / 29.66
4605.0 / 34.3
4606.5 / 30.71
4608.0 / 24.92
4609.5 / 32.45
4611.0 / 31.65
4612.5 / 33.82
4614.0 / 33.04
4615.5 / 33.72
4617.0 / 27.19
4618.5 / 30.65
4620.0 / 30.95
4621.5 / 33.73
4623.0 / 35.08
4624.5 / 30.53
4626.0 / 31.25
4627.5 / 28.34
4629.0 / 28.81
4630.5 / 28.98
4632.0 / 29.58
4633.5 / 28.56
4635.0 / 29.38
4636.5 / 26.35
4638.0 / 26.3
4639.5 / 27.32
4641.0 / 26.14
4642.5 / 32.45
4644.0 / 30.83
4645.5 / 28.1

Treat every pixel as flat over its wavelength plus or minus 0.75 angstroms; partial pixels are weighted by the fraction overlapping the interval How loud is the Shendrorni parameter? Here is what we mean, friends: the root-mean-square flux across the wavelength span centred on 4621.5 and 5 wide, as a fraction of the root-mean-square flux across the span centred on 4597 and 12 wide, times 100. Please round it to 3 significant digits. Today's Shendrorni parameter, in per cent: 112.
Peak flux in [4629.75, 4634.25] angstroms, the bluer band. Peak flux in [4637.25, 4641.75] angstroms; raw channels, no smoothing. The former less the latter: 2.3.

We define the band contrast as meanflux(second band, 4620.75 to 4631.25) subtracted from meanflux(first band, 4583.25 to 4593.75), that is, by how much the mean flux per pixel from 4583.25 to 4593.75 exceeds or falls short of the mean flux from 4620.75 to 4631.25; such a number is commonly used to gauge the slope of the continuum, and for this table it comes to -2.4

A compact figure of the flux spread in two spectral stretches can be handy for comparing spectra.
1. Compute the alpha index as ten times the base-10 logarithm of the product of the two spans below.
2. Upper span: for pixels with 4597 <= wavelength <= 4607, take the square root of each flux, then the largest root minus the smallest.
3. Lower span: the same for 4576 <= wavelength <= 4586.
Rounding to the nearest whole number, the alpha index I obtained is -3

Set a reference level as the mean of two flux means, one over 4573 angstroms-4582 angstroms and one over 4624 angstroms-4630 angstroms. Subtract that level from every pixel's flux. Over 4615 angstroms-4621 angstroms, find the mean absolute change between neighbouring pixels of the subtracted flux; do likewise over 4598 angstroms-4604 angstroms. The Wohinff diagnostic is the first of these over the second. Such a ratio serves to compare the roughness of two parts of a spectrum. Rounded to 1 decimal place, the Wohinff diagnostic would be 3.5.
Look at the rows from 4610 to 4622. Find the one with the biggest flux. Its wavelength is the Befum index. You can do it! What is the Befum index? 4612.5 angstroms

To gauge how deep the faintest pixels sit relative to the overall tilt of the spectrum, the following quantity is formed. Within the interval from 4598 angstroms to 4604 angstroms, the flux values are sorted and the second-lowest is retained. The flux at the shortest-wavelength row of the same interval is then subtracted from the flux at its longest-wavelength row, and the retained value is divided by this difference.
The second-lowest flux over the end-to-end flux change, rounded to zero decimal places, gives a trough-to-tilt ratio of -59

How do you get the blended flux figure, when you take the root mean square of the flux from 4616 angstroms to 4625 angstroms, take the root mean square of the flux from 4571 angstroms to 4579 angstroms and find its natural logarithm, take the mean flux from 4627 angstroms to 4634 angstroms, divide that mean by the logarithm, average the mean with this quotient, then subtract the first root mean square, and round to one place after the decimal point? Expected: -12.8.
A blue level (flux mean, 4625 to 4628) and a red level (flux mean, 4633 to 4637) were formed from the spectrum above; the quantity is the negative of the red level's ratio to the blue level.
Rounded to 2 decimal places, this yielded -0.94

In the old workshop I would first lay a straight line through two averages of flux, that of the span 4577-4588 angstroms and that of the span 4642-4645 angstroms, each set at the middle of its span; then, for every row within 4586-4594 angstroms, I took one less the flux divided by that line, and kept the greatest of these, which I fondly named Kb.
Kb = 0.17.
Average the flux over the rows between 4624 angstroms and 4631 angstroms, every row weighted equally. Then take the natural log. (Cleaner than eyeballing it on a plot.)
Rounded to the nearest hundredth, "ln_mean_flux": 3.39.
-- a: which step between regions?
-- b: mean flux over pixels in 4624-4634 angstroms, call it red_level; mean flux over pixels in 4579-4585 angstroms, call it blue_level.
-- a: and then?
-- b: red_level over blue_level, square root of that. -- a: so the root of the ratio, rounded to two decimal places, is 1.00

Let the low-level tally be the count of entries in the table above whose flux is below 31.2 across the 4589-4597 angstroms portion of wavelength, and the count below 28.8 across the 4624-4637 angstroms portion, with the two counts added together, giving 8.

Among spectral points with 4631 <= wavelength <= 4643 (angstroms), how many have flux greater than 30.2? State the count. 1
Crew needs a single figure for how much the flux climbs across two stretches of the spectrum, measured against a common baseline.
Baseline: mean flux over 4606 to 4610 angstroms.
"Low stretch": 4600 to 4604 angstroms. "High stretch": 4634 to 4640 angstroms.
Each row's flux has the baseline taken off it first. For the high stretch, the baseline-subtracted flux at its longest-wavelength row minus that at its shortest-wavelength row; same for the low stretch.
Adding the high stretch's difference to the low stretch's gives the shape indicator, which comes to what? -2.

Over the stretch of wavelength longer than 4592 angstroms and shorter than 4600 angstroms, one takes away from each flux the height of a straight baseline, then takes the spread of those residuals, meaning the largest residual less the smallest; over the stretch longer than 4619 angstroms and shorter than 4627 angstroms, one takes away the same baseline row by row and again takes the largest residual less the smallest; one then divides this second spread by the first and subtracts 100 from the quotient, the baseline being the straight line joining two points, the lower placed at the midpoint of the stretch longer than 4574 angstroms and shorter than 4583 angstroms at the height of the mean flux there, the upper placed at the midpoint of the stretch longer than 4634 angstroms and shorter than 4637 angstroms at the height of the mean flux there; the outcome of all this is -98.6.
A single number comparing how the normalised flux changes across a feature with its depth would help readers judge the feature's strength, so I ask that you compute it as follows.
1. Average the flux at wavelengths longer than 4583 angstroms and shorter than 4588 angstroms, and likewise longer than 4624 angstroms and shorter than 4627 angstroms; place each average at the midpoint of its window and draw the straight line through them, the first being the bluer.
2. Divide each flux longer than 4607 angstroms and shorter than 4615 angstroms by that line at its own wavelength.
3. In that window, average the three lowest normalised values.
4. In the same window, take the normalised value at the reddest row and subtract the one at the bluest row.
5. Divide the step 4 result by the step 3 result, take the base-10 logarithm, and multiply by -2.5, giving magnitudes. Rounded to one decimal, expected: 1.5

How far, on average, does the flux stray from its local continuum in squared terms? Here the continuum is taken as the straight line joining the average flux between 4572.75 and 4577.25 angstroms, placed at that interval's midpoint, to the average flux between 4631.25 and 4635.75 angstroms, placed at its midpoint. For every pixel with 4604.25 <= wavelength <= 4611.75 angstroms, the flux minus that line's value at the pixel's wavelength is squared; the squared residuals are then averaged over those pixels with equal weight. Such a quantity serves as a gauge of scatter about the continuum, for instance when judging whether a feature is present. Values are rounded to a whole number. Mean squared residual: 10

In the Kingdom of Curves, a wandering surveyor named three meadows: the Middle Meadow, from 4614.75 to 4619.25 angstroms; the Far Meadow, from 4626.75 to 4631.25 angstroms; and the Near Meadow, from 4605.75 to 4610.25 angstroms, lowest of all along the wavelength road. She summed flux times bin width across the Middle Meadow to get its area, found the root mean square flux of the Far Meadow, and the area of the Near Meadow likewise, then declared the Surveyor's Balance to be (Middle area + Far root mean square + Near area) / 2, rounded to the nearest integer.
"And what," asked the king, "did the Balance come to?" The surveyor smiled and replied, 149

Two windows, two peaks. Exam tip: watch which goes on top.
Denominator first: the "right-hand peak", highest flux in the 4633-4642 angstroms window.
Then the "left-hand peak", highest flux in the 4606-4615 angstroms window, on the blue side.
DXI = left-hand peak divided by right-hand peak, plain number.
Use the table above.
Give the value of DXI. 1.15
